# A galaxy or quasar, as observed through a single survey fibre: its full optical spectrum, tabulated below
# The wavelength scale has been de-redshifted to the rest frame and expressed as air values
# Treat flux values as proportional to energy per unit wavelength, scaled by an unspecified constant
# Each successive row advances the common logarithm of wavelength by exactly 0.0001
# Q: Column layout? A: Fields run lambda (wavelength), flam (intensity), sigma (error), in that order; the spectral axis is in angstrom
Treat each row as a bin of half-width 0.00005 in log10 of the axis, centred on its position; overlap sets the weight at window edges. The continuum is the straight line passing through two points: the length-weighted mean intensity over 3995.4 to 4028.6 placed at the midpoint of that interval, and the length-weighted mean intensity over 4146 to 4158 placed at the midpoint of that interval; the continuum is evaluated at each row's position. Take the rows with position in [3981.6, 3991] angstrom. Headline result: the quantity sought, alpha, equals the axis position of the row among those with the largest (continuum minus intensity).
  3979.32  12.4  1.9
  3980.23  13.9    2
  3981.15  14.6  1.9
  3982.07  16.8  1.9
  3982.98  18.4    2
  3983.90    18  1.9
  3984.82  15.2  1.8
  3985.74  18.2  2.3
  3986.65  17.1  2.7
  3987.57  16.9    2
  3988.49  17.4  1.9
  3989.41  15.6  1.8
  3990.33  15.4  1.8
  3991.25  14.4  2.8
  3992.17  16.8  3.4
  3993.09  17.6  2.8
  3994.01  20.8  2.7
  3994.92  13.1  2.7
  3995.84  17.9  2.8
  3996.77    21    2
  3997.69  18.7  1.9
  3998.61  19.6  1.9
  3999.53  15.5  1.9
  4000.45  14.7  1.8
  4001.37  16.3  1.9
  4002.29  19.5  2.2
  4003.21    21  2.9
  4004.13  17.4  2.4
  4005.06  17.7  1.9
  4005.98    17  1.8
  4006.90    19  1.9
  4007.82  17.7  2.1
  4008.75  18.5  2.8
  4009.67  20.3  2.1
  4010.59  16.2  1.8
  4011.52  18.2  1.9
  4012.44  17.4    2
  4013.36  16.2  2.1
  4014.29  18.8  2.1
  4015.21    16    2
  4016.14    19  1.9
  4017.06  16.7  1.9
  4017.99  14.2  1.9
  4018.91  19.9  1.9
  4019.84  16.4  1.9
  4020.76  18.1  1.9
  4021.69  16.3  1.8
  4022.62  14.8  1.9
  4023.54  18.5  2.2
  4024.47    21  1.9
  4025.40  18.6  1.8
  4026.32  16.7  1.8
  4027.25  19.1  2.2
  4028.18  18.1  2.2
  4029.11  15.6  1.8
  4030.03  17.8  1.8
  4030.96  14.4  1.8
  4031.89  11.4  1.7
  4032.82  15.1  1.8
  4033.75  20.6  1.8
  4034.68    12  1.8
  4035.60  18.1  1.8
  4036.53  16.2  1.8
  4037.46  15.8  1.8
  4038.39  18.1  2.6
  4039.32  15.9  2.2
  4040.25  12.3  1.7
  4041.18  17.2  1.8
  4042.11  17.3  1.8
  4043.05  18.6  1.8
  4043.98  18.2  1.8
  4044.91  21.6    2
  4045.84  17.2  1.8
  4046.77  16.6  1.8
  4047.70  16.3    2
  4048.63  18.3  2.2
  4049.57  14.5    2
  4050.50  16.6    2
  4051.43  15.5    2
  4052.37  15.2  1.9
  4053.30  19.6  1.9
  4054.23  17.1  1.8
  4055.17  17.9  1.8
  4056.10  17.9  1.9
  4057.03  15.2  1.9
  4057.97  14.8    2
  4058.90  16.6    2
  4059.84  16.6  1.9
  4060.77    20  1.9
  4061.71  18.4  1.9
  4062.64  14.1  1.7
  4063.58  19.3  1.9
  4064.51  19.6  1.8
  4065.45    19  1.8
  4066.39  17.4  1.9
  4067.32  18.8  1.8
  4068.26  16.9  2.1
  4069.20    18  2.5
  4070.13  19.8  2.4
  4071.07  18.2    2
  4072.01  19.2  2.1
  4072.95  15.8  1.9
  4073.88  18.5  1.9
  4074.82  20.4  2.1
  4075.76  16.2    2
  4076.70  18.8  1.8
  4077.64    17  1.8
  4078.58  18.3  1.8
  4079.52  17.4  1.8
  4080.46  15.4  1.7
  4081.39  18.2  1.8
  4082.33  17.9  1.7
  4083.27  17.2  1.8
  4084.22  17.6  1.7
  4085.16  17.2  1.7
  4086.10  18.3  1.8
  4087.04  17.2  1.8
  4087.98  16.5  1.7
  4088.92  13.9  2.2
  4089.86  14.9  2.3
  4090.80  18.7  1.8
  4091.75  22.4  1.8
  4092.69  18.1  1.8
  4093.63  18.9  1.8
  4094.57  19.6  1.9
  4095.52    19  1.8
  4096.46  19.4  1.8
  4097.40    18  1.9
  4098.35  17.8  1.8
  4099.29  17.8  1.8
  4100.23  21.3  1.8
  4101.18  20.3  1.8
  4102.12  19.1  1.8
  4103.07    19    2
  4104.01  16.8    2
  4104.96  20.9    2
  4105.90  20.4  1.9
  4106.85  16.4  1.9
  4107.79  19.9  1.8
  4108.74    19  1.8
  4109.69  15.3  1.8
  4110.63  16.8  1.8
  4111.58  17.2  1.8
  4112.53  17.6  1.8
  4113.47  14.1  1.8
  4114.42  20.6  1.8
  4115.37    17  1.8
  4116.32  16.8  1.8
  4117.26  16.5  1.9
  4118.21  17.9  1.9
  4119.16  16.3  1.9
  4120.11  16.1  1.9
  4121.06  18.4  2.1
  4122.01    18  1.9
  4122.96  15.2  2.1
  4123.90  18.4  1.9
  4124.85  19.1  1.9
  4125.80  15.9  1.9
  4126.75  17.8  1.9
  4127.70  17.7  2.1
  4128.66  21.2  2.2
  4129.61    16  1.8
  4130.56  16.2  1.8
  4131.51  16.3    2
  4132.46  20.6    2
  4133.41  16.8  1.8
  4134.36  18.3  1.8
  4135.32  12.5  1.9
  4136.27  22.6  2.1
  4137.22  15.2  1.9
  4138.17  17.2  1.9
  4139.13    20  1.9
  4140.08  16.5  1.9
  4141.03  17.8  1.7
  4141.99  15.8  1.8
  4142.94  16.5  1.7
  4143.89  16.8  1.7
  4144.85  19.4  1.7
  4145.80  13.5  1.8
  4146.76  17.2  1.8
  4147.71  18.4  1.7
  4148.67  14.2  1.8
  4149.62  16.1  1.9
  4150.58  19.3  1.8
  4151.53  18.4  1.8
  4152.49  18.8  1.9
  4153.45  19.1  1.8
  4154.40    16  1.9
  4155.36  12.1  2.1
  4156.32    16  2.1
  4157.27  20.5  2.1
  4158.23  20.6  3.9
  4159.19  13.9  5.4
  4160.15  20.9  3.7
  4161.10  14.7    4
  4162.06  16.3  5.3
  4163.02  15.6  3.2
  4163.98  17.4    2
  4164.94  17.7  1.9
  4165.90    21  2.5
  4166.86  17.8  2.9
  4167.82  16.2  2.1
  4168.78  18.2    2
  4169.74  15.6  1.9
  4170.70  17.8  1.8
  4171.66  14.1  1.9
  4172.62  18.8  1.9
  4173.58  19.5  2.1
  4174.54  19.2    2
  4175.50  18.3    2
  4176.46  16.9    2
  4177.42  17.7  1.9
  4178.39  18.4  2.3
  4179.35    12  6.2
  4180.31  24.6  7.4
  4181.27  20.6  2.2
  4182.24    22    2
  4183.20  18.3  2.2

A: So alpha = 3984.82 angstrom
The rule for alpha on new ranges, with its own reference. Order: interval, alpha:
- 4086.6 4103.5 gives 4088.92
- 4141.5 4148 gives 4145.80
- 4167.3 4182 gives 4179.35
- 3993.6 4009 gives 3994.92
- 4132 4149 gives 4135.32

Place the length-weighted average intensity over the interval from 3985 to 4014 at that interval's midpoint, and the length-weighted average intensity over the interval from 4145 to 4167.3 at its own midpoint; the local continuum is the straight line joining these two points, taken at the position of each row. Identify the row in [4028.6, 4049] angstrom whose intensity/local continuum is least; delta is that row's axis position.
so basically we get 4031.89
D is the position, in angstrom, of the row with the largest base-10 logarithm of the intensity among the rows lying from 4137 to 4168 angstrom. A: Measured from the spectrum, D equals 4165.90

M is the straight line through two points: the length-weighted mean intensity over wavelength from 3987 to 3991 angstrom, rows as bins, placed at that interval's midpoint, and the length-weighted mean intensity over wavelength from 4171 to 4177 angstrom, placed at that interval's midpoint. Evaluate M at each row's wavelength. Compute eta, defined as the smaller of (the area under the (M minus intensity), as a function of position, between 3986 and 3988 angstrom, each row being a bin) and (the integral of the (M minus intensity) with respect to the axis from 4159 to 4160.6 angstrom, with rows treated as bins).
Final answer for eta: -1.9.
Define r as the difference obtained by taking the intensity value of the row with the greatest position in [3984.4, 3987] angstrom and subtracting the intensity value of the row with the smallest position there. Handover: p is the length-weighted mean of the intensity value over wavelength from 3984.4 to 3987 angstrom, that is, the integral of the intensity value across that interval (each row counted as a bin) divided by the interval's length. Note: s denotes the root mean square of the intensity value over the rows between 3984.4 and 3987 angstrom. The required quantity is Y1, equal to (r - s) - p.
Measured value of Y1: -32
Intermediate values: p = 16.9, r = 1.9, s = 16.9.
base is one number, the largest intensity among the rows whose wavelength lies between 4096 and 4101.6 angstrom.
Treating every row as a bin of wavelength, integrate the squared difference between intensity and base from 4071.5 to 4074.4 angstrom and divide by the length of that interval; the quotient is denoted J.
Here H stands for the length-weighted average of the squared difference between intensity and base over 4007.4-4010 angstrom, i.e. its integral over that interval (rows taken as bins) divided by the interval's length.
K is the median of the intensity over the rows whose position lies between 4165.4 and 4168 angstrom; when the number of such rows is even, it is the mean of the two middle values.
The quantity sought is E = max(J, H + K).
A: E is 25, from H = 7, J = 13.9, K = 17.8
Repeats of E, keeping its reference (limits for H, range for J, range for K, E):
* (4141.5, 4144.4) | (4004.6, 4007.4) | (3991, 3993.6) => 41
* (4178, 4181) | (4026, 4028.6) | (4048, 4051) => 50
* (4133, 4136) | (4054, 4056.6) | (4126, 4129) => 51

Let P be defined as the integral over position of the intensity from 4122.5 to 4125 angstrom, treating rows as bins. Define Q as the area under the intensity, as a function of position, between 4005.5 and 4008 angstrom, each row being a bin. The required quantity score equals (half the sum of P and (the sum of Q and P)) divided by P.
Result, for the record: 1.52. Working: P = 43.6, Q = 45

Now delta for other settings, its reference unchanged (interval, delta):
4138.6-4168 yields 4155.36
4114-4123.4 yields 4122.96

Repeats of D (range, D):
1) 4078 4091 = 4090.80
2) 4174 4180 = 4174.54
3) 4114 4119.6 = 4114.42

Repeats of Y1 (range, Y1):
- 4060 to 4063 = -41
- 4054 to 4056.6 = -34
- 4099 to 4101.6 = -37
